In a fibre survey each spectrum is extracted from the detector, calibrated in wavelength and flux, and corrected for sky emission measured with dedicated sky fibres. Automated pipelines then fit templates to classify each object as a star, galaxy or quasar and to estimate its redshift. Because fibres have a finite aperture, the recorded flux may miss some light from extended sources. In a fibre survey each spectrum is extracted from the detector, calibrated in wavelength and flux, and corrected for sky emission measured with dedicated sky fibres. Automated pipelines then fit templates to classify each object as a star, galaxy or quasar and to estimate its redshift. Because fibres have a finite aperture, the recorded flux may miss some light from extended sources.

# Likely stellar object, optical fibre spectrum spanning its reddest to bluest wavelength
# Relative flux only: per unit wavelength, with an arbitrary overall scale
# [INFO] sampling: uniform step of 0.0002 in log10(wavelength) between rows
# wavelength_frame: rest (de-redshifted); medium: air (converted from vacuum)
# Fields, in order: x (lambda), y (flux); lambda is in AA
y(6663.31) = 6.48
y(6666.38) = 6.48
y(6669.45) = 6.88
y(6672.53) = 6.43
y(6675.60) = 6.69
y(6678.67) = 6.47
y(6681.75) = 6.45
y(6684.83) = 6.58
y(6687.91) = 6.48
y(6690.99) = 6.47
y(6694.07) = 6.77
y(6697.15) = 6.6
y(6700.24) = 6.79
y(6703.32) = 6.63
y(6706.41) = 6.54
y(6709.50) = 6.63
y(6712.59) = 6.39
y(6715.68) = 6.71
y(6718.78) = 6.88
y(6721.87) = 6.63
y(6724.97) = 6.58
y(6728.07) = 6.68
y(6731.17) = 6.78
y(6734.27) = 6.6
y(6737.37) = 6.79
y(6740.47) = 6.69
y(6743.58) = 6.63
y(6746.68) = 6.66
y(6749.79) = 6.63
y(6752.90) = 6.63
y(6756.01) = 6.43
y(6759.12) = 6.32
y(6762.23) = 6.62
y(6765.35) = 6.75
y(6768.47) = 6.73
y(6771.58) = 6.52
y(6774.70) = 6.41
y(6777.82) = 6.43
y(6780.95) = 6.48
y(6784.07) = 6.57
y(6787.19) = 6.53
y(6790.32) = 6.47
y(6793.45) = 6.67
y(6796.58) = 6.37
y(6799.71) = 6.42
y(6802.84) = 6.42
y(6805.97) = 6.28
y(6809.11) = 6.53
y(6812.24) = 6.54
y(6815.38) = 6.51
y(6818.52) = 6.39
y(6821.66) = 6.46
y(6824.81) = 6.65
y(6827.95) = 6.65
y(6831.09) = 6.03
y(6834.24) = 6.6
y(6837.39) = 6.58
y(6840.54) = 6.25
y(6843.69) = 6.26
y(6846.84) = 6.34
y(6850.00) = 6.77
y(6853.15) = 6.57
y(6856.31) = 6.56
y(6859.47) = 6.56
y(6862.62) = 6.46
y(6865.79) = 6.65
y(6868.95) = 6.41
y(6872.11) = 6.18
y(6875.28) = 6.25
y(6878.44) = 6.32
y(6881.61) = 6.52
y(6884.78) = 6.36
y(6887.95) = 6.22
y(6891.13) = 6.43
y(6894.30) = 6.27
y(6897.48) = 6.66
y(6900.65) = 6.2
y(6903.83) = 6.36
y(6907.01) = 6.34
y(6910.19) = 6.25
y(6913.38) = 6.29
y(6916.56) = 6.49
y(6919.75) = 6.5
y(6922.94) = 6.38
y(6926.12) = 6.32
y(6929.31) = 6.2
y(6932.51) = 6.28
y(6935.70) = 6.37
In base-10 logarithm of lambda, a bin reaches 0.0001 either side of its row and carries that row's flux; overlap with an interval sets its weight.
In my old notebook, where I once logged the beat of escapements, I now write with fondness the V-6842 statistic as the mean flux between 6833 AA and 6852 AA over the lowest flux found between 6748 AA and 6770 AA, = 1.02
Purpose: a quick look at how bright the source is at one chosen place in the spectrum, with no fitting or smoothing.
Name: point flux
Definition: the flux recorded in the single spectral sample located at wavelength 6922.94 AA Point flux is 6.38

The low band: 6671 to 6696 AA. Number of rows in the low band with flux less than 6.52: 5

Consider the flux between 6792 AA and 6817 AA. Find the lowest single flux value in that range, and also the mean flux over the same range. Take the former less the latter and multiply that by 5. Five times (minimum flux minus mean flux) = -0.94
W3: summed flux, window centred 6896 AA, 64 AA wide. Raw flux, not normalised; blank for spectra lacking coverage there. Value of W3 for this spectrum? 127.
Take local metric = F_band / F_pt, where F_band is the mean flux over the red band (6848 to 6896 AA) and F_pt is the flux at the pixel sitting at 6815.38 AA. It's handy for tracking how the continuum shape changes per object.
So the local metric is 0.99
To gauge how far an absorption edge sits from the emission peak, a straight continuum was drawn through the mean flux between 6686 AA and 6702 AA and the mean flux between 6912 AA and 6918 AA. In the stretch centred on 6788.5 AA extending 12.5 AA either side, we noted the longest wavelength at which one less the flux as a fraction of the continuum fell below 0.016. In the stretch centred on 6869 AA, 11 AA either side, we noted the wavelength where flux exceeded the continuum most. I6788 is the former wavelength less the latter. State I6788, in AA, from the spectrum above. -66.1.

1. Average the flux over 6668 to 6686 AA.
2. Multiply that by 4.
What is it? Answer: 26.3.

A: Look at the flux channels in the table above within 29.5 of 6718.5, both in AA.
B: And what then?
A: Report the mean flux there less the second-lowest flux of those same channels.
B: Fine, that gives 0.185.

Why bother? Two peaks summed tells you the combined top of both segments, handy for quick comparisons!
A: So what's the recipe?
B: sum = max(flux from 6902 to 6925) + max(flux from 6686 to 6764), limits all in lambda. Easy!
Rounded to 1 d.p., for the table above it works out 13.4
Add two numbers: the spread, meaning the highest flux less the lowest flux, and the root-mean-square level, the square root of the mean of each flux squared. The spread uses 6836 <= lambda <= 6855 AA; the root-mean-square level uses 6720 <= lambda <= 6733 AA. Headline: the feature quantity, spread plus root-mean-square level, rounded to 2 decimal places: 7.19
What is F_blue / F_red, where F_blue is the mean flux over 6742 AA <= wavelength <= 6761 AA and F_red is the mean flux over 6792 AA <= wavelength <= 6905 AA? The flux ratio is 1.02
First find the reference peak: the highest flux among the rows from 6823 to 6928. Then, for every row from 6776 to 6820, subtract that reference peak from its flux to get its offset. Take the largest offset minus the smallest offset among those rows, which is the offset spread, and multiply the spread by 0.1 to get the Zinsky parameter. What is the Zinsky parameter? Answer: 0.039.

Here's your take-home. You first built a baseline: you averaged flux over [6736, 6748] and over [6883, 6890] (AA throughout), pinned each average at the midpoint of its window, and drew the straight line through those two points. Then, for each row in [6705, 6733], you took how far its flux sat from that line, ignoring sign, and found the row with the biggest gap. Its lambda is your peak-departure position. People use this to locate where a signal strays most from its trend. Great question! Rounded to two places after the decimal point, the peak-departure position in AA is 6712.59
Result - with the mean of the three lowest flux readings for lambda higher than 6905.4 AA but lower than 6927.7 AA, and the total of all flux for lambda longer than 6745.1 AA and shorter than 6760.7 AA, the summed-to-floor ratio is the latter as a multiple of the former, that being 5.20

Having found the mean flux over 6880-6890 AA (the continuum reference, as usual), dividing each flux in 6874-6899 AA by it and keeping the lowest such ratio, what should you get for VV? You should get 0.977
